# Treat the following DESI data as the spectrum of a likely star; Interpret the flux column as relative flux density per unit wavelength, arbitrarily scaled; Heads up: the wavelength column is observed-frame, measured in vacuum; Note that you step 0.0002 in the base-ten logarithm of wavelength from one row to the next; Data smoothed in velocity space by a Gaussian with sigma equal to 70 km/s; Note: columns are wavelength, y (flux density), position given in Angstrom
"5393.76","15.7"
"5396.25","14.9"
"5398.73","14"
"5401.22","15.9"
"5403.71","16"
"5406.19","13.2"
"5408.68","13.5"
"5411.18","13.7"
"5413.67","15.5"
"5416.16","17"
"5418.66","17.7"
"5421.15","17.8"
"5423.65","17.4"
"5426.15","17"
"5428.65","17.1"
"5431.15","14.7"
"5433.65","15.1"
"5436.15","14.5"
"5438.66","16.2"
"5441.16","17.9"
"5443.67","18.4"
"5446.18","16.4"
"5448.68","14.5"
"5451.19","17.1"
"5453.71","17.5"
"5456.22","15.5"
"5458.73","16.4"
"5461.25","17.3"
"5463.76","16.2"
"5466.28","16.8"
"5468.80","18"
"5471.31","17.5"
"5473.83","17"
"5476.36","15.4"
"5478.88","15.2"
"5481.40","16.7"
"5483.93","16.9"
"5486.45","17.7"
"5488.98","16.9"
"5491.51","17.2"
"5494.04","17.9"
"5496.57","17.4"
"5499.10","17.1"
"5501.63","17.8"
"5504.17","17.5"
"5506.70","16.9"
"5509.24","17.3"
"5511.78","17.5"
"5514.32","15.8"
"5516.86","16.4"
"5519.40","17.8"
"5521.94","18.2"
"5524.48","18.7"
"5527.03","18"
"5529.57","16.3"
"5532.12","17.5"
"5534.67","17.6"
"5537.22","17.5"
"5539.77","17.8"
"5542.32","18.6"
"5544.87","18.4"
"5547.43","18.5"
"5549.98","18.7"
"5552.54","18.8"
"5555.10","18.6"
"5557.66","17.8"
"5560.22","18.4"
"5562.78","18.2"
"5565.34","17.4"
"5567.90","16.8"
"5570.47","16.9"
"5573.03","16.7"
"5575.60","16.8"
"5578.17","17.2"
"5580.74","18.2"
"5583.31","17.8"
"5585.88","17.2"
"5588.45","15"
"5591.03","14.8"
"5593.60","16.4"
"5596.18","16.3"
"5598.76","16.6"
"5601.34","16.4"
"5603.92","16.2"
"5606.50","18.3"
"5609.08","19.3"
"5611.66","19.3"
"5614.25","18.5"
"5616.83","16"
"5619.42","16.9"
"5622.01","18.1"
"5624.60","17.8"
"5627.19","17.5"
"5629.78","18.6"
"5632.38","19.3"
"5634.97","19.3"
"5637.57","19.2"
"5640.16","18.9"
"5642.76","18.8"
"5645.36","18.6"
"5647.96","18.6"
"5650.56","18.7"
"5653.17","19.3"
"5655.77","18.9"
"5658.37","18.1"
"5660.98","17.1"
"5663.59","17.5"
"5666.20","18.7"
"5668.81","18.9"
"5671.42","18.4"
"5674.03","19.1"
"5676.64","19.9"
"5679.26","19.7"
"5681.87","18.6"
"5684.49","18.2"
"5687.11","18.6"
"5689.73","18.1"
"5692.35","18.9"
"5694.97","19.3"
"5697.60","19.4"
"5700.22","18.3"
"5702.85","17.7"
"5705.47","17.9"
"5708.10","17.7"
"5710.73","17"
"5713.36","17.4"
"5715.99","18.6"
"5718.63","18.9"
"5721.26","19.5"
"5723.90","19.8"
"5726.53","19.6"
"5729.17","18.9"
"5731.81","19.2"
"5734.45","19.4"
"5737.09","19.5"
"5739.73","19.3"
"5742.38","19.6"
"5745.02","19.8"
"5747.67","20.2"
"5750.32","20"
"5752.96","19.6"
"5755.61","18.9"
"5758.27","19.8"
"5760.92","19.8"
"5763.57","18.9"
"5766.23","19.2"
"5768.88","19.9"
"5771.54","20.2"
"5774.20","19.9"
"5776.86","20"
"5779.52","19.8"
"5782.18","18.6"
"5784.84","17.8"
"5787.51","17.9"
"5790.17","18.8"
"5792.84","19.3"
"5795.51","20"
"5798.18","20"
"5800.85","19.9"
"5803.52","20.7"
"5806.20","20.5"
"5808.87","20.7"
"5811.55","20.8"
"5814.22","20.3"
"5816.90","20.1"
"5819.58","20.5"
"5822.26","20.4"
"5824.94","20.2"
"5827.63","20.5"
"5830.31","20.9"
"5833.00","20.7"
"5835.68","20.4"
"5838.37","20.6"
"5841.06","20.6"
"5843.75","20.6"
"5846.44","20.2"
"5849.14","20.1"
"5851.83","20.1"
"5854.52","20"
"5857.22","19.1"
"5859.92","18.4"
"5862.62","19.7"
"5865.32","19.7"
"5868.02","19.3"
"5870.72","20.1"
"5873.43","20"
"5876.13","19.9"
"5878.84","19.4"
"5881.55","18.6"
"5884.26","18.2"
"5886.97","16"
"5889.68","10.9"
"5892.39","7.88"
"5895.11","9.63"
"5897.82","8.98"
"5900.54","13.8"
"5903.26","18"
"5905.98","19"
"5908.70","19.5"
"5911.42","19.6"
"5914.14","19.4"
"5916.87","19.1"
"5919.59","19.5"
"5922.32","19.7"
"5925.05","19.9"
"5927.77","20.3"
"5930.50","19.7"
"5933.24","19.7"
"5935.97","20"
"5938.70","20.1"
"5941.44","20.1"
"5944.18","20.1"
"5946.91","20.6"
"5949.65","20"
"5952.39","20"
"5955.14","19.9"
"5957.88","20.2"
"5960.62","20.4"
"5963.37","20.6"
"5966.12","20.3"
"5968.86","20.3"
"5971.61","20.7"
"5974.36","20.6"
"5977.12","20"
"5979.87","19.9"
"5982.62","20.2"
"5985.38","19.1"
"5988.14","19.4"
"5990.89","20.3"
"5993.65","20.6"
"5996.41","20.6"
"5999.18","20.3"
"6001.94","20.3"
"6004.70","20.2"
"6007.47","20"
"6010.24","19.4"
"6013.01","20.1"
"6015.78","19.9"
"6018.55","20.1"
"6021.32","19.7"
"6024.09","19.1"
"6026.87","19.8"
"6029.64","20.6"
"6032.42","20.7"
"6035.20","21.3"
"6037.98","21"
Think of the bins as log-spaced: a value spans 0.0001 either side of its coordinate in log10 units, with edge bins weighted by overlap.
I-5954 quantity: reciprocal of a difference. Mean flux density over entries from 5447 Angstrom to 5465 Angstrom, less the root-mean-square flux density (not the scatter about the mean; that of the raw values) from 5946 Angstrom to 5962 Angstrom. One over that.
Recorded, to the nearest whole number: 0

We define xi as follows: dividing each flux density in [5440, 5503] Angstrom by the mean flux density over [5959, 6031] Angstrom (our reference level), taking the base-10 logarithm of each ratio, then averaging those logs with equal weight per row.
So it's -0.076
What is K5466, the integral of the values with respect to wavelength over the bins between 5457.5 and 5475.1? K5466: 300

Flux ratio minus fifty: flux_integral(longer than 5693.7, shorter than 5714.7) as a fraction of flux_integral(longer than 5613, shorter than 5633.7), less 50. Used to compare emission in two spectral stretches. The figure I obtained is -48.97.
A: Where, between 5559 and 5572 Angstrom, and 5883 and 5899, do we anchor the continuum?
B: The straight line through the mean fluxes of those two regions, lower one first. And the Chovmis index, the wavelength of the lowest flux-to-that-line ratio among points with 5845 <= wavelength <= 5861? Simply 5859.92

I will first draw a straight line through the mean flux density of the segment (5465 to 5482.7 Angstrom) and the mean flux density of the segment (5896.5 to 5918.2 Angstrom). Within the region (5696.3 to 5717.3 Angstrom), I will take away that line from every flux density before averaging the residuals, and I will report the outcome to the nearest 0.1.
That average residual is 1.1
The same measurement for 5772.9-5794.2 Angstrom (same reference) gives 2.0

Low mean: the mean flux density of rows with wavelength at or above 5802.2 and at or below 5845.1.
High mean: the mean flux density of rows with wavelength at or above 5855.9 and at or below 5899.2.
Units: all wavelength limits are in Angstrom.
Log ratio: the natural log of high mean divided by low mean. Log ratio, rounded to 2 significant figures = -0.21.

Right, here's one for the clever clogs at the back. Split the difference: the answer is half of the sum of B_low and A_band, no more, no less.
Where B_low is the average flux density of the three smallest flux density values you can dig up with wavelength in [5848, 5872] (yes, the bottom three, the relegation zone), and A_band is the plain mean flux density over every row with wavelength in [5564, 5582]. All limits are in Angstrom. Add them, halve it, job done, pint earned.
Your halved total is 18.0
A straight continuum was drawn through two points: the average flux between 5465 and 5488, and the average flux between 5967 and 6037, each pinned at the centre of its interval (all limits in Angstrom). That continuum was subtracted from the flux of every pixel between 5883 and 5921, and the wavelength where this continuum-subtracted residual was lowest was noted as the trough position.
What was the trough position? 5892.39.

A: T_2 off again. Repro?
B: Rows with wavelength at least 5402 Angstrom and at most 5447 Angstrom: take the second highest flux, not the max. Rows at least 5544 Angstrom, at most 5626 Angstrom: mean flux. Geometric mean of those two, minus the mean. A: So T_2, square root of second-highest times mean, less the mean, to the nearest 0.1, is 0.2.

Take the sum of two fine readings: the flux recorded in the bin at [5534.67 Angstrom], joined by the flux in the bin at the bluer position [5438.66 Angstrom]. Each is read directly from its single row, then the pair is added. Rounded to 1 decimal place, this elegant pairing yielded 33.8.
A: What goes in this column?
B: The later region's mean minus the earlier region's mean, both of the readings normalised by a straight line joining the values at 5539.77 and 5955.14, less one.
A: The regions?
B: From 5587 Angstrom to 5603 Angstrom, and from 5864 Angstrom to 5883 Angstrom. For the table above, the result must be 0.12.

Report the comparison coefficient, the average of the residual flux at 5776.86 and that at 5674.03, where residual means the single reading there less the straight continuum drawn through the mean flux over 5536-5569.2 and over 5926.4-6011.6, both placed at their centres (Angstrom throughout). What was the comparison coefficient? 0.6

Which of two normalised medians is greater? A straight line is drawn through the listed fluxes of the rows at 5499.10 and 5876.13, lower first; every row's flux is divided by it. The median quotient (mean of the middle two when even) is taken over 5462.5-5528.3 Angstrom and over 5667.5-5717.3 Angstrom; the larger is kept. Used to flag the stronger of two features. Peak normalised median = 1.01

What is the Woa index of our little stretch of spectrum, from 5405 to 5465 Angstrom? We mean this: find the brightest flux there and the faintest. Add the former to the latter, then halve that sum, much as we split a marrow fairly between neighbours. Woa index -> 15.8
